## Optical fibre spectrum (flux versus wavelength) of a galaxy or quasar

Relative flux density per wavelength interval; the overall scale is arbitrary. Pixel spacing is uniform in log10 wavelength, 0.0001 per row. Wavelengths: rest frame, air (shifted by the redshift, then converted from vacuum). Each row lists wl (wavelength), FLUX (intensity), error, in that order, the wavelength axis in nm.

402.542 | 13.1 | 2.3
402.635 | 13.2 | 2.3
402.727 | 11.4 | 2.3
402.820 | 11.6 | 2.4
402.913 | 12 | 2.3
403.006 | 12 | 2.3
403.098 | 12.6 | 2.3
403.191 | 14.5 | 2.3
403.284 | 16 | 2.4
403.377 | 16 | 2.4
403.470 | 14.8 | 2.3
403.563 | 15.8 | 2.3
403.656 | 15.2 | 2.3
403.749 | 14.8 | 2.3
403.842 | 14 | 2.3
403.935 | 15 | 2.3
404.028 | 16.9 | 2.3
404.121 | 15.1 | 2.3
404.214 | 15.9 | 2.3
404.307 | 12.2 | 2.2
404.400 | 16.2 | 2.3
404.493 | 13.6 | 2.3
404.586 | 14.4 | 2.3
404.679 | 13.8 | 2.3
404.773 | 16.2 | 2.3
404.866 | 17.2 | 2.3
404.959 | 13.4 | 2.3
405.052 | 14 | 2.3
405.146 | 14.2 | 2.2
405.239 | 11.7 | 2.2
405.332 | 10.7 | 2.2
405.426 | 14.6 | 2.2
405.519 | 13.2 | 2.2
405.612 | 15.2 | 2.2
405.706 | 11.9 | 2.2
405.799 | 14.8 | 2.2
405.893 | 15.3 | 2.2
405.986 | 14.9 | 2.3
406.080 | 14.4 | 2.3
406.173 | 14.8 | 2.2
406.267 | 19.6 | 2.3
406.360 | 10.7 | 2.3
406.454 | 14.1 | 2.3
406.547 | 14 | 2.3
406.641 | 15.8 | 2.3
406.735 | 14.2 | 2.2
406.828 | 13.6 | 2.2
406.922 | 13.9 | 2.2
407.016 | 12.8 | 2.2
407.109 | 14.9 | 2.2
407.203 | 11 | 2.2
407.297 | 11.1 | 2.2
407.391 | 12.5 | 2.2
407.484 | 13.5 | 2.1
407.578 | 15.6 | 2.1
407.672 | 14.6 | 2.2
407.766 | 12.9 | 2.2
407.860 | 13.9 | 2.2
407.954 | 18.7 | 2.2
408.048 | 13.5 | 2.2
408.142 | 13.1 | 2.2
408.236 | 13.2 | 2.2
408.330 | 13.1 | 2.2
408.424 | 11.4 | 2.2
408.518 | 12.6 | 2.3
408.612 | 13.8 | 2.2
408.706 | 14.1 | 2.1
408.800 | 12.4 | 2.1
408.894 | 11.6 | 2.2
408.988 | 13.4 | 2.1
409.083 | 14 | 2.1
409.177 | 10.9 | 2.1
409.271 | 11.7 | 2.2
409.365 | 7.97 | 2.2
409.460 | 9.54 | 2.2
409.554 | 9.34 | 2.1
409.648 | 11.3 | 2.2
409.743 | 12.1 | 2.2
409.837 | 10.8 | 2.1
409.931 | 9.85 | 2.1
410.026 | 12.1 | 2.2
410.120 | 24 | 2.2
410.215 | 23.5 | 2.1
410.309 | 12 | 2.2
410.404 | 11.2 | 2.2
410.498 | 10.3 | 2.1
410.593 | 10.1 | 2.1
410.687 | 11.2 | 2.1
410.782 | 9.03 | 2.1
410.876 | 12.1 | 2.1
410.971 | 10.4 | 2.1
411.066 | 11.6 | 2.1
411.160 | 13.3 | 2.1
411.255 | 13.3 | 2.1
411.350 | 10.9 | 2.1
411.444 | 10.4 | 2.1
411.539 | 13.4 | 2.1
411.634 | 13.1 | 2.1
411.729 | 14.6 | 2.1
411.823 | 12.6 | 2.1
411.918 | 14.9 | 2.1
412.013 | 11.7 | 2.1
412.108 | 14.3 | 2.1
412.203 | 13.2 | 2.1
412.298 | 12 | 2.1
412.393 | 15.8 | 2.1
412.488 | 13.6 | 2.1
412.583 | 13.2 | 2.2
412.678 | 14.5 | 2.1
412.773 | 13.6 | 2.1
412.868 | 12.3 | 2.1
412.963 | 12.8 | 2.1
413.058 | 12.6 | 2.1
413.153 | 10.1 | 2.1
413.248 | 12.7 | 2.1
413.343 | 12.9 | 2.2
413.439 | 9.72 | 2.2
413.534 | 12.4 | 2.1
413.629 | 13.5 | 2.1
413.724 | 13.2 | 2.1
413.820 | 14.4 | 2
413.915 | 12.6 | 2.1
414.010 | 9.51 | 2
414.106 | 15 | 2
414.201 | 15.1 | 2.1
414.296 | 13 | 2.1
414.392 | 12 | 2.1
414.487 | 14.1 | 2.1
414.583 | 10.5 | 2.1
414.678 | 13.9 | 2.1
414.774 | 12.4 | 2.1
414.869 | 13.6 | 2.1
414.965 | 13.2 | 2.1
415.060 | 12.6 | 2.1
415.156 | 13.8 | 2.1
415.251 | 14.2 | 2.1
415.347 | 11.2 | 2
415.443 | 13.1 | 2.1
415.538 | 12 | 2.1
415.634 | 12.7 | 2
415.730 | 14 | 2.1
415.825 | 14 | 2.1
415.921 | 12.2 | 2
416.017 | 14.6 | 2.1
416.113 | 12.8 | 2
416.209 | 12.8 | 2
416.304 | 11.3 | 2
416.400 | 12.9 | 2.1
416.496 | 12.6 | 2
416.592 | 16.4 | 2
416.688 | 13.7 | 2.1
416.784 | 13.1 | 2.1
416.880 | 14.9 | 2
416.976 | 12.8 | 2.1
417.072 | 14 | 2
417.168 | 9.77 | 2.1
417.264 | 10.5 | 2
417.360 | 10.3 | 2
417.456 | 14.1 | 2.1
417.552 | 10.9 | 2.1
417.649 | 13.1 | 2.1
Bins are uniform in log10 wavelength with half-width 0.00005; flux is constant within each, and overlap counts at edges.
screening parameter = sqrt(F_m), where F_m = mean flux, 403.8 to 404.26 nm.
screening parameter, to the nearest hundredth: 3.92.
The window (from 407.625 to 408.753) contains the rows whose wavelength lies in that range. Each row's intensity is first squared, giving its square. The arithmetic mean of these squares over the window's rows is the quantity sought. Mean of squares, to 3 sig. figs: 192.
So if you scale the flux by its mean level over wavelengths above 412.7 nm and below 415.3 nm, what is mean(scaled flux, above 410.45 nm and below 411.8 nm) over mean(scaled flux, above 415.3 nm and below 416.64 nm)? 0.90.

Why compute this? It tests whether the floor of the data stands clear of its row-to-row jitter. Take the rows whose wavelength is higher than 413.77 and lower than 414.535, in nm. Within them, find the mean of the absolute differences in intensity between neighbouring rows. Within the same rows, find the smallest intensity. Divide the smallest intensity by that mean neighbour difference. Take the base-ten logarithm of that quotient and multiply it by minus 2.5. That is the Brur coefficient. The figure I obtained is -1.57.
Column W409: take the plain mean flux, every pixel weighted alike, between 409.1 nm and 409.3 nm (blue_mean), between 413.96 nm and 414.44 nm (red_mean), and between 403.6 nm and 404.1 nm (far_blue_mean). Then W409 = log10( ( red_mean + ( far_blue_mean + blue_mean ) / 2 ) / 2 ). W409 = 1.12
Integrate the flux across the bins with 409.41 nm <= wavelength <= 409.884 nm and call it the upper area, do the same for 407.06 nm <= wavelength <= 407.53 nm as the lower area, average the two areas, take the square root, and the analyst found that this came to 2.3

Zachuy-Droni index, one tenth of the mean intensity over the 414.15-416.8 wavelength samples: 1.31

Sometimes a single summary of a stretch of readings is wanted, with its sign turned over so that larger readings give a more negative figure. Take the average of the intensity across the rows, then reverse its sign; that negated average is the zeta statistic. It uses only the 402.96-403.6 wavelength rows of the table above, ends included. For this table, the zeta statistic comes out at -14.5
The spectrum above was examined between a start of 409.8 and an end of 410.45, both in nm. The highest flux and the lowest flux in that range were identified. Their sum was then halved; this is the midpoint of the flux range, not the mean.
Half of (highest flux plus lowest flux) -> 16.9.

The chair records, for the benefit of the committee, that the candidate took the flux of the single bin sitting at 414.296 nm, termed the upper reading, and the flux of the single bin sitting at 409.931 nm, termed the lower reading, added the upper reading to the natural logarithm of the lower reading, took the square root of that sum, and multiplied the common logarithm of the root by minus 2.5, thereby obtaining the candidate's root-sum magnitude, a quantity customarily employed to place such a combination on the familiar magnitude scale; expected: -1.480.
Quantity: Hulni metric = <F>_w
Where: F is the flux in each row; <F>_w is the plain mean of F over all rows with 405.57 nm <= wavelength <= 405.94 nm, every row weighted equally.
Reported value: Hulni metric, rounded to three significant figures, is 14.3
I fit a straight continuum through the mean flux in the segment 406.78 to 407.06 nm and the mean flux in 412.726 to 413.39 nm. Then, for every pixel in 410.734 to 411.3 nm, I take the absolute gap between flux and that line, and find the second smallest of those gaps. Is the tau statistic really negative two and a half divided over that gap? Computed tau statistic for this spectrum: -4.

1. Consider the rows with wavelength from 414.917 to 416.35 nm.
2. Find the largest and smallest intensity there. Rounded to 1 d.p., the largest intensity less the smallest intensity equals 3.4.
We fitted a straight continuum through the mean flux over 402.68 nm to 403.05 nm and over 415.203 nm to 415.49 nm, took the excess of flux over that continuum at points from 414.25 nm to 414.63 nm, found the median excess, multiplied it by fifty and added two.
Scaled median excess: -10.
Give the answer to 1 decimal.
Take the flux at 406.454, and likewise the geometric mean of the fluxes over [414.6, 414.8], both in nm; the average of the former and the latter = 13.6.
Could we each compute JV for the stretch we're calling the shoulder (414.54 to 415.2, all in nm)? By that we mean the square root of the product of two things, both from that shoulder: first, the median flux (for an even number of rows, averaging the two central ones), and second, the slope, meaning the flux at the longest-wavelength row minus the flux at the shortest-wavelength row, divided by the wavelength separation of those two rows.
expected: 8.7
